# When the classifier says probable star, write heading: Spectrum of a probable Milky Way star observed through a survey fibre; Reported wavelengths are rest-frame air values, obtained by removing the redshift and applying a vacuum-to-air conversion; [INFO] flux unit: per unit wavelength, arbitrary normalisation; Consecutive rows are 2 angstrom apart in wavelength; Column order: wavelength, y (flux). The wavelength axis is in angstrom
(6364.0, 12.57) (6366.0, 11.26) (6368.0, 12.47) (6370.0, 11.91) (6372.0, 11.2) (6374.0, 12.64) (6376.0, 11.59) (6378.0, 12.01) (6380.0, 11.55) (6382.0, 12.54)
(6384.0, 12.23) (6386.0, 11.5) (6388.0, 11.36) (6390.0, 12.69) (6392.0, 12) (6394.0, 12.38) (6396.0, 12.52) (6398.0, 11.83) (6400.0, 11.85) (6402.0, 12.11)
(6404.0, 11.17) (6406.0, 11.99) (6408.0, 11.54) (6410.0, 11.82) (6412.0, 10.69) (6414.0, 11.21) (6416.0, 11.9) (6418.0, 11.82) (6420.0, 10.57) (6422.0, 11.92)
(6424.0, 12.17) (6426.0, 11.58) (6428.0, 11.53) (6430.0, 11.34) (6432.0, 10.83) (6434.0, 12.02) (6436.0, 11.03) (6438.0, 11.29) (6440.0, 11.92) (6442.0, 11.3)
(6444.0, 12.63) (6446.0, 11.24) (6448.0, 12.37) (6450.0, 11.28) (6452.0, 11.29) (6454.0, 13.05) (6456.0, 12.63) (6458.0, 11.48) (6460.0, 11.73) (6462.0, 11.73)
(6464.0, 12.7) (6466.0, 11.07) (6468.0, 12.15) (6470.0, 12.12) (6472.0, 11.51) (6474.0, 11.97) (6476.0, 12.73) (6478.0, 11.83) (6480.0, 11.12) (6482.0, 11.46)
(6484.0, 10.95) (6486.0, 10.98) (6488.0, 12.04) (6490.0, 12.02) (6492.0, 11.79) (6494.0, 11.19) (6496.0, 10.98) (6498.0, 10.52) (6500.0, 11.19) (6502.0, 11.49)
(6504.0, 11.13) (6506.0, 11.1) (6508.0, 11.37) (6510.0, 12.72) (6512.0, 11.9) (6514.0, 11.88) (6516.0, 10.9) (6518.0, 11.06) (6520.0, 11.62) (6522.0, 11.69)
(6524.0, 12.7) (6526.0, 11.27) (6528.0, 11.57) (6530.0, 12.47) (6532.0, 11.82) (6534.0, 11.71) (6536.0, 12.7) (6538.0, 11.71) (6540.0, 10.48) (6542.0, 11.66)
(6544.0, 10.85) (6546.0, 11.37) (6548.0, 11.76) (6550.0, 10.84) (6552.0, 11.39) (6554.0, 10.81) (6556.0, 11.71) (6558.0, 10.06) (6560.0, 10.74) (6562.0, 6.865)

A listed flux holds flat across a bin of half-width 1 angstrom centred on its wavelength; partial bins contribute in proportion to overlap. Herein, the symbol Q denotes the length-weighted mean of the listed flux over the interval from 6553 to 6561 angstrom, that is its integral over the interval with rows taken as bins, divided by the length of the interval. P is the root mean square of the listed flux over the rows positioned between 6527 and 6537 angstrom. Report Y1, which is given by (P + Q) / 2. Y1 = 11.4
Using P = 12.1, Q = 10.8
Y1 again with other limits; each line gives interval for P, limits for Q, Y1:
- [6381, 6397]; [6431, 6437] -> 11.7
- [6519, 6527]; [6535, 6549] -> 11.7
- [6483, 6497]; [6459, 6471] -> 11.7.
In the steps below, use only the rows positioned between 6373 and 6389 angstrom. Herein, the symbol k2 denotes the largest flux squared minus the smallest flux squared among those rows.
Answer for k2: 31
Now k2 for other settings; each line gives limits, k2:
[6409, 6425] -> 36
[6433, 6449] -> 38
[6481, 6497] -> 25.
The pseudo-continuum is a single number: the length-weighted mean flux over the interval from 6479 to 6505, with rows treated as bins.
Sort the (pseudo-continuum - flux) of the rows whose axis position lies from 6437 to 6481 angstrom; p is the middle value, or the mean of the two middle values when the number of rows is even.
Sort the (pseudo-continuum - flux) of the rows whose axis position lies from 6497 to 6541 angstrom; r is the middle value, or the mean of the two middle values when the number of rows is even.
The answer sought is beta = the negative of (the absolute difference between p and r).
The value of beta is -0.2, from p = -0.48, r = -0.30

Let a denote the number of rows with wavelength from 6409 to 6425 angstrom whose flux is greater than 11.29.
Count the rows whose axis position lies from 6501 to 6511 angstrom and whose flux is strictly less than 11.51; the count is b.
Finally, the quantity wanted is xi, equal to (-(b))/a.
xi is -0.80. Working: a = 5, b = 4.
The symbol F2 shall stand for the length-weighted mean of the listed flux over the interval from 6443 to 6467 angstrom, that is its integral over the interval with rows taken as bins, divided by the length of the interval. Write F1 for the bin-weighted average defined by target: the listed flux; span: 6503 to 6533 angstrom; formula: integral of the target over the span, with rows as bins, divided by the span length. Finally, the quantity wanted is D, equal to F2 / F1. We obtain 1.02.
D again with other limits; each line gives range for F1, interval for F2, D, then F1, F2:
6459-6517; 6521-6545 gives 1.01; 11.6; 11.7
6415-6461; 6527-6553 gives 0.99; 11.7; 11.6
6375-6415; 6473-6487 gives 0.98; 11.8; 11.6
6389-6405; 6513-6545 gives 0.96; 12.1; 11.6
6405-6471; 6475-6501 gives 0.98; 11.7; 11.4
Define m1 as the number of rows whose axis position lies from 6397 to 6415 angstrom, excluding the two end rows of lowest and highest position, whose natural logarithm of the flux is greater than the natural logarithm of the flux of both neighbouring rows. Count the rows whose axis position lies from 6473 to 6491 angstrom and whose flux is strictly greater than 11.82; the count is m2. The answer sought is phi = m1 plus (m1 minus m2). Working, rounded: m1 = 3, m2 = 5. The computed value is 1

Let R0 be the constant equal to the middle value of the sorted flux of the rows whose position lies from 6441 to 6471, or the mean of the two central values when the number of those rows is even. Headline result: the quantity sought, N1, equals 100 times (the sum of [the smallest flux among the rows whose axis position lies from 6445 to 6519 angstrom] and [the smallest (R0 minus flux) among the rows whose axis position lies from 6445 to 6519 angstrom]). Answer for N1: 920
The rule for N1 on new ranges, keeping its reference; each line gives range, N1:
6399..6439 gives 1013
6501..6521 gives 991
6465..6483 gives 1007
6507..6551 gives 949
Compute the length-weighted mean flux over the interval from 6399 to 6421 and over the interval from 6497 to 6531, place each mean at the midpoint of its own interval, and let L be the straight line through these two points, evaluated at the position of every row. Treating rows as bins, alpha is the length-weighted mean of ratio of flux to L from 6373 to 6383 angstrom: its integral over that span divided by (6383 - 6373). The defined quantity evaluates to 1.05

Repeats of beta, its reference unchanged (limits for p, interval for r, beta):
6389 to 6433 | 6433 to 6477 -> 0.0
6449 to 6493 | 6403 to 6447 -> -0.2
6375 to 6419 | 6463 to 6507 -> -0.4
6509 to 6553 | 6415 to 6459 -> -0.1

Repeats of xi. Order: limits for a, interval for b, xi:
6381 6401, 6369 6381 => -0.10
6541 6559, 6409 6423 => -0.60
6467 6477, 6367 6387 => -0.40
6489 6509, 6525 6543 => -0.50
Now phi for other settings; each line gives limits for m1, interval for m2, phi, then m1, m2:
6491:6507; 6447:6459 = -1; 1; 3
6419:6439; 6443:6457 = 0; 2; 4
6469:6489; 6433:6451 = 0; 2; 4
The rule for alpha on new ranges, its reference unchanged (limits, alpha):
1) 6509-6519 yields 1.01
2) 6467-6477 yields 1.05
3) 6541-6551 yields 0.98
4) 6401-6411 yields 1.02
